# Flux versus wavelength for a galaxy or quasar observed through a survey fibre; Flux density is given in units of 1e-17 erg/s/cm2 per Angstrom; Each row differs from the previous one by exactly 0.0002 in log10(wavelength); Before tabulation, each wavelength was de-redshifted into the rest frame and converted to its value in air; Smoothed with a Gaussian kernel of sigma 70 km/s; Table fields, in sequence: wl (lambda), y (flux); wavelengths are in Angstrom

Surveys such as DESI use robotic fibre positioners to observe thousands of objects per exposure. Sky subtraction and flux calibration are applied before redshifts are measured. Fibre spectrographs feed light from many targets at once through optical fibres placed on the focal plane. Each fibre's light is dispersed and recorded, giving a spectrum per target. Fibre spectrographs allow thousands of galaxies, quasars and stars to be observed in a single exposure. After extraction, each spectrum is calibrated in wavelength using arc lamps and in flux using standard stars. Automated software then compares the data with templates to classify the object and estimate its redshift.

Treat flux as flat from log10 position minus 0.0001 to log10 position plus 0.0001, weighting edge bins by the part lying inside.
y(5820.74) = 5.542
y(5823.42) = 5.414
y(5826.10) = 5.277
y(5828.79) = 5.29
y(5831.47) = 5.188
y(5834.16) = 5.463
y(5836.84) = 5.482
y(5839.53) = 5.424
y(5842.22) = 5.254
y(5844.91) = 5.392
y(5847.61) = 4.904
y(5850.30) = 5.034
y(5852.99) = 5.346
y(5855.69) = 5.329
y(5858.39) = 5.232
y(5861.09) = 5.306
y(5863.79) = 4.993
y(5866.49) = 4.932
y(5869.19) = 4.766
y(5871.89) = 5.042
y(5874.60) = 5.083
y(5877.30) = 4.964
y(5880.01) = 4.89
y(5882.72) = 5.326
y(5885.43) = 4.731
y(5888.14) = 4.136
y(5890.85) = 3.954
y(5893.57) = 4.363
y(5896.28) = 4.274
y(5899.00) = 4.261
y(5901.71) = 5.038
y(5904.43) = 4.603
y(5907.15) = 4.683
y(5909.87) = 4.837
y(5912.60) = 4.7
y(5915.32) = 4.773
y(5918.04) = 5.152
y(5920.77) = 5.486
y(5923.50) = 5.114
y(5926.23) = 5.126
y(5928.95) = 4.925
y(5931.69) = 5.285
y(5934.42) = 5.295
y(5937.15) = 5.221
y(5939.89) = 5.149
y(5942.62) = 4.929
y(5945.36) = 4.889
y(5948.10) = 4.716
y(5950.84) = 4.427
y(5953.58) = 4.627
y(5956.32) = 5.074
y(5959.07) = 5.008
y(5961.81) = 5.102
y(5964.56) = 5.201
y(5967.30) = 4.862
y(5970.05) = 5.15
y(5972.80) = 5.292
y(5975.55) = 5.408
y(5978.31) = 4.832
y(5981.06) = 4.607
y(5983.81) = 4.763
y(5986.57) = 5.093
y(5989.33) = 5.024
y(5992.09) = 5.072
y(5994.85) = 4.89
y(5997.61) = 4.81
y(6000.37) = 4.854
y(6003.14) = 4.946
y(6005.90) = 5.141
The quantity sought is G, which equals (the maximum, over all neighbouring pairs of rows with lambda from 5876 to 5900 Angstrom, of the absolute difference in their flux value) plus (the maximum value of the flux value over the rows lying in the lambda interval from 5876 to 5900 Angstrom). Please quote 5.92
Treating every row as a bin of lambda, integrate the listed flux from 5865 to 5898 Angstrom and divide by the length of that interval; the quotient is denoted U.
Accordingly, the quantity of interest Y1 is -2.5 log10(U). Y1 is -1.68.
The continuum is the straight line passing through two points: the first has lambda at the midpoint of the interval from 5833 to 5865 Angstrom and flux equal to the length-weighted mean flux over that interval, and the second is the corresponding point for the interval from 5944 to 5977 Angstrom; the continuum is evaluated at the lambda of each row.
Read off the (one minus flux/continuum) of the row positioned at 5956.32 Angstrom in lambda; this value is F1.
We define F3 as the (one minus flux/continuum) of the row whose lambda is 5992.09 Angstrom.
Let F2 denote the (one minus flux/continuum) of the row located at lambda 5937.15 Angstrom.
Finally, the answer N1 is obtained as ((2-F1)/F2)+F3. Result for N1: -56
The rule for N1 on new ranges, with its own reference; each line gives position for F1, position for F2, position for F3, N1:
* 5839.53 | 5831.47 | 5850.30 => 90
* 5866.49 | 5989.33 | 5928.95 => -81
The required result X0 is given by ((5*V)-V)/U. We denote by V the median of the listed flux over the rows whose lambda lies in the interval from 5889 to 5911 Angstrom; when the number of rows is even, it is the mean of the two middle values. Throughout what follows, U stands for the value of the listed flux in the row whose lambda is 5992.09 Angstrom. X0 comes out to 3.54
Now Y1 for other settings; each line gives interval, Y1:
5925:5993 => -1.75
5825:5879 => -1.79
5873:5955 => -1.71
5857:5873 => -1.76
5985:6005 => -1.74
